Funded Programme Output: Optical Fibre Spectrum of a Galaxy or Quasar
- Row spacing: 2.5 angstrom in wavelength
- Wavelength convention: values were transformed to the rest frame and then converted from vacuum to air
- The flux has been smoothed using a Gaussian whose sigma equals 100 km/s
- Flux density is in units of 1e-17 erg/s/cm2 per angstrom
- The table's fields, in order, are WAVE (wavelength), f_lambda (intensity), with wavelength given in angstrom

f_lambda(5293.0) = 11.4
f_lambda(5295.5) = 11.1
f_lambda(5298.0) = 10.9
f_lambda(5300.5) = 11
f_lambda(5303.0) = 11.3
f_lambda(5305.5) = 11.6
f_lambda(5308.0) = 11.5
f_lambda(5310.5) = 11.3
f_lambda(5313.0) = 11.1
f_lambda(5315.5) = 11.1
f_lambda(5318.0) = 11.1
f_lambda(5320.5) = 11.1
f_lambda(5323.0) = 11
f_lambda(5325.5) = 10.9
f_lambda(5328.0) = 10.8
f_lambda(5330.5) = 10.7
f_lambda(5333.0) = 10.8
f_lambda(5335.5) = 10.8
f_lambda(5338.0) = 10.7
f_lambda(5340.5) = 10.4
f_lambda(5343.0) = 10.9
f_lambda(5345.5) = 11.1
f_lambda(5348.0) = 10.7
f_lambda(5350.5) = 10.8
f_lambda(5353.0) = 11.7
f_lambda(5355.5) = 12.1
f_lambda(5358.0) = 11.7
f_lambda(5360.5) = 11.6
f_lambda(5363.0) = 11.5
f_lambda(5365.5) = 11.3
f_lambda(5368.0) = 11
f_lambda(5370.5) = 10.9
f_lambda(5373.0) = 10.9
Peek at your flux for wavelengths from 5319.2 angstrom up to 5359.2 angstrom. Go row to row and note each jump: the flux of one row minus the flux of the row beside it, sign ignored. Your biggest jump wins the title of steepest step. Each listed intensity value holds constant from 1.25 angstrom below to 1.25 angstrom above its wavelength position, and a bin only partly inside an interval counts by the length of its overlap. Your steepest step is 0.90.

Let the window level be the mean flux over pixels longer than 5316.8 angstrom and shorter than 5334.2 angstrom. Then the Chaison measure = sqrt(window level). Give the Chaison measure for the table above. 3.30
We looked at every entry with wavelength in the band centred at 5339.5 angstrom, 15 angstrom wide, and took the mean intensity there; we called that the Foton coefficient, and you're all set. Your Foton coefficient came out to 10.8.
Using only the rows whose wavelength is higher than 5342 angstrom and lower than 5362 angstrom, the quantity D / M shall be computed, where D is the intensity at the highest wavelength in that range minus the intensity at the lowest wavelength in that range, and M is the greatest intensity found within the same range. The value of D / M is 0.058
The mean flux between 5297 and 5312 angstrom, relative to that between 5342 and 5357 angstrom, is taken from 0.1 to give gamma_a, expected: -0.904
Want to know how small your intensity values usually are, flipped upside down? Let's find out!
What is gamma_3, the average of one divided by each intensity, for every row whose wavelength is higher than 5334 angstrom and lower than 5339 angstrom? 0.0930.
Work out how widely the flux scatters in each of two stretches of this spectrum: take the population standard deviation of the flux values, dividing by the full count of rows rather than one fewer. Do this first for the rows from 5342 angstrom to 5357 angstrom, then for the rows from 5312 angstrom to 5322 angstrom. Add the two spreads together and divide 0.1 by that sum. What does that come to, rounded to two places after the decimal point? 0.20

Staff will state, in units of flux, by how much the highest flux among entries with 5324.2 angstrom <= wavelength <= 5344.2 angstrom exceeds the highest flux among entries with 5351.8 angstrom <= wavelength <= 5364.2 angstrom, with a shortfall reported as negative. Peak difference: -1.2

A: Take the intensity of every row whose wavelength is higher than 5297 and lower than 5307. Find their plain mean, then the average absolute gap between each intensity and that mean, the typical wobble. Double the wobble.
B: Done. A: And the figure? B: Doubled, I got 0.50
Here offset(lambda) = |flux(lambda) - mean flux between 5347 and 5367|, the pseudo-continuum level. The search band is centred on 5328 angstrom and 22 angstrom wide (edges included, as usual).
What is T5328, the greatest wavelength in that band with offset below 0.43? 5323.0 angstrom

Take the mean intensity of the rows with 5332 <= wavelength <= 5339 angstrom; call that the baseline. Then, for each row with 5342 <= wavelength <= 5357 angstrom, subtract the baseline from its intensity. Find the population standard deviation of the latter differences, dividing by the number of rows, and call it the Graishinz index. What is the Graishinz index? 0.51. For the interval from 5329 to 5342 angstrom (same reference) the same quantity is 0.15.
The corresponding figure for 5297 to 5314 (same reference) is 0.24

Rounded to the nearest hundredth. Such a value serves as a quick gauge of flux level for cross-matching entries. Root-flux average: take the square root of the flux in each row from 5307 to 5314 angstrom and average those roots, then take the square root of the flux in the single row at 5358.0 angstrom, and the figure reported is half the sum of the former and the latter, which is 3.39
